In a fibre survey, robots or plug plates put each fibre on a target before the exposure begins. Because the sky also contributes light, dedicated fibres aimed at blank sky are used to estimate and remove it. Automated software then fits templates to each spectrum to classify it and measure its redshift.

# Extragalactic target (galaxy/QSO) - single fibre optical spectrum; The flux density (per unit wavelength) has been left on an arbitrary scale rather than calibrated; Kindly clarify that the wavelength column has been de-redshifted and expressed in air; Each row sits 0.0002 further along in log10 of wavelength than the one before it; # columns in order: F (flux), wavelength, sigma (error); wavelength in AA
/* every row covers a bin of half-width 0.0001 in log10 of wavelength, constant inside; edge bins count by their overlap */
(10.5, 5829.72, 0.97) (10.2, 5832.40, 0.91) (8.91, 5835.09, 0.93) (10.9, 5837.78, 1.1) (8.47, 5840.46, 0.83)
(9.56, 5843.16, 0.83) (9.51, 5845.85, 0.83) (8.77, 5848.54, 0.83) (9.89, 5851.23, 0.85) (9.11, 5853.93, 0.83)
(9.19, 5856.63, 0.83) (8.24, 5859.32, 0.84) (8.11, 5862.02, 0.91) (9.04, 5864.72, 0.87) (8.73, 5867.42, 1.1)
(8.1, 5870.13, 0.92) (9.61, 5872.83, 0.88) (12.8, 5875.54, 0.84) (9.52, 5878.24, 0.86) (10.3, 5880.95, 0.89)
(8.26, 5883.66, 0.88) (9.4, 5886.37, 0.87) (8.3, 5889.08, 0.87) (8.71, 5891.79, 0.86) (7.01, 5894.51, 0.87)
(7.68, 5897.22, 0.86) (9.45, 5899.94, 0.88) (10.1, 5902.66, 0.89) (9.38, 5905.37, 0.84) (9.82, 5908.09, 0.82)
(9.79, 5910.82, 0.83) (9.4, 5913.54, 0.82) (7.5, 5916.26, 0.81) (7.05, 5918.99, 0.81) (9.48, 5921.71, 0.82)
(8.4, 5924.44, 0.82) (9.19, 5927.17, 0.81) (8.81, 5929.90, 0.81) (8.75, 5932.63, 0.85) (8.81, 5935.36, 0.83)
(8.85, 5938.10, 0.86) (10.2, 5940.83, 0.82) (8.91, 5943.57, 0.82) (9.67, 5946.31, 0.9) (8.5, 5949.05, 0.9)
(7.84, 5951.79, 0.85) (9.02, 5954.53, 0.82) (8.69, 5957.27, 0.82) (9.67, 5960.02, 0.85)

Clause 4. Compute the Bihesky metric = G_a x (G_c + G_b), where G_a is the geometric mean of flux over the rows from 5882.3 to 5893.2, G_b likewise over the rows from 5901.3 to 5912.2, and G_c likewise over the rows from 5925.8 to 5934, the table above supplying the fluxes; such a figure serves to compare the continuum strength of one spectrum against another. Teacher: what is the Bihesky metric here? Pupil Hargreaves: 161.7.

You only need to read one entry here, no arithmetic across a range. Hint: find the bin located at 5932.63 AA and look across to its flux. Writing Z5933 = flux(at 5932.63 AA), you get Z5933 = 8.75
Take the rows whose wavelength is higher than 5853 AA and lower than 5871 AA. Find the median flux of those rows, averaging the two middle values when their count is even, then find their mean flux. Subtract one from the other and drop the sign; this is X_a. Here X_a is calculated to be 0.08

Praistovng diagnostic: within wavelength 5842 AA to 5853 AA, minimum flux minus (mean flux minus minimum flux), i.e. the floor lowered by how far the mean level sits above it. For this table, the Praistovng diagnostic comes 8.1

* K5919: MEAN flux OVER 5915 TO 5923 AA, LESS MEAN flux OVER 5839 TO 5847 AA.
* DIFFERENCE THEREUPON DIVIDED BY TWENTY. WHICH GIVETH -0.06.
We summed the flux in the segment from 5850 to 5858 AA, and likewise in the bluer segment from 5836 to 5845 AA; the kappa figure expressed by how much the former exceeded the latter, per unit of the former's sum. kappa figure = -0.026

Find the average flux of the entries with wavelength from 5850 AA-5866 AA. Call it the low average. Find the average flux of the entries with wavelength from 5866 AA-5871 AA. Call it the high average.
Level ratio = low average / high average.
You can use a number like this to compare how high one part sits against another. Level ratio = 1.06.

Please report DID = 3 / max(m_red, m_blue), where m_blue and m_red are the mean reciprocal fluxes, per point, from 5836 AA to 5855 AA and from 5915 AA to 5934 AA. 25.1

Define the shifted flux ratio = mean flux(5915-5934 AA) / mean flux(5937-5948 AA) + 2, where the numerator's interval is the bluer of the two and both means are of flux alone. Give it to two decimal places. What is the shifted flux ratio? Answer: 2.90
